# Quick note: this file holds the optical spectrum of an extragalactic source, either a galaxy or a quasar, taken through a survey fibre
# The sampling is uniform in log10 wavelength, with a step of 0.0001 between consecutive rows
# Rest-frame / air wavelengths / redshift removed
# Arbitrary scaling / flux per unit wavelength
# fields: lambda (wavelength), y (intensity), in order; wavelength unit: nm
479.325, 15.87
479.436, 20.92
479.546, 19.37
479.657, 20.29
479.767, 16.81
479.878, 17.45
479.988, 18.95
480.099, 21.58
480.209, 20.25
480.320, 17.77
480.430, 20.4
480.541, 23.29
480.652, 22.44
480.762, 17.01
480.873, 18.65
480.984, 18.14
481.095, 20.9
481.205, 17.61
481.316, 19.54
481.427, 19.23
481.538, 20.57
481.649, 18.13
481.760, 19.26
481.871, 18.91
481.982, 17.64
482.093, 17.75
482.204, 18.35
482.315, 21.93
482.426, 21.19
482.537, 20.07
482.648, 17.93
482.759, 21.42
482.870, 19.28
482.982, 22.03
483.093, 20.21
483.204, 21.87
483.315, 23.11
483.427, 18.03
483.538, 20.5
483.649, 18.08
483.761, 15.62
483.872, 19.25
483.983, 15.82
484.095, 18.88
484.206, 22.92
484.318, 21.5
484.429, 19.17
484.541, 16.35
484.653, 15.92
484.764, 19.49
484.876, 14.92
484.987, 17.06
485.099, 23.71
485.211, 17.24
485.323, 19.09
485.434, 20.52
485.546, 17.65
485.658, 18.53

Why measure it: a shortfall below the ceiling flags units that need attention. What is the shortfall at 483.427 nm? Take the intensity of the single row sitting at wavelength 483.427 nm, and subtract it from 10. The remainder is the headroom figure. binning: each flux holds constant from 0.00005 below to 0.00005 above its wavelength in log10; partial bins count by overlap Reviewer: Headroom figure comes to -8.0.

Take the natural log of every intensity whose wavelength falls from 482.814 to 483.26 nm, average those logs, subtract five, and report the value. -1.96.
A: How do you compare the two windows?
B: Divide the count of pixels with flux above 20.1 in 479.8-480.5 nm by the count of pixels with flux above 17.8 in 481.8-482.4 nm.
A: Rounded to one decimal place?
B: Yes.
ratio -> 1.0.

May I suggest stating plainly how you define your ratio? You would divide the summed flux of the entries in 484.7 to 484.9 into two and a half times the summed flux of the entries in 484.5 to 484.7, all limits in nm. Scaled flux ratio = 2.3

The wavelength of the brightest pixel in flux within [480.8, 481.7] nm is 481.095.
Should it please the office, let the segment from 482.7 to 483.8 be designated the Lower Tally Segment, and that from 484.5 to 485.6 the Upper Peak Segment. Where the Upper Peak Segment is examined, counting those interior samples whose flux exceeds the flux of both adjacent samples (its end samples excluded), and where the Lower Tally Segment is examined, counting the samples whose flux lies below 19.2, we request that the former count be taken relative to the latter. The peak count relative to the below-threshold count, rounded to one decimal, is 1.0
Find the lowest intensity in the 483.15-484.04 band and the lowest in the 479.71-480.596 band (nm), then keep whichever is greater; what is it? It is 16.8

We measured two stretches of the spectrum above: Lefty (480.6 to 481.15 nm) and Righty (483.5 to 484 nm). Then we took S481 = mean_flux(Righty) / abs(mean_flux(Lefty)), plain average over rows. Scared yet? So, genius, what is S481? 0.92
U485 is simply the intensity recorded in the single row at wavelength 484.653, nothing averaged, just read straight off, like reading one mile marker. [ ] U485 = 15.92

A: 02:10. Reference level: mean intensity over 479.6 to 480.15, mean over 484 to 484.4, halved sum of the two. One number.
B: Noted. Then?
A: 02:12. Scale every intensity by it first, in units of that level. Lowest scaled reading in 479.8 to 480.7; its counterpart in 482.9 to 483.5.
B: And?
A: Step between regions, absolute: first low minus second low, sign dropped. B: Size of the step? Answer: 0.029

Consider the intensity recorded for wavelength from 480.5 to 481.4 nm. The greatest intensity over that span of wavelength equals 23.29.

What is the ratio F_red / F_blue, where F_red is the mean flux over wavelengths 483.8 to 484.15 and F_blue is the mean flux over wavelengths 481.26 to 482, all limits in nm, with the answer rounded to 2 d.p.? 0.94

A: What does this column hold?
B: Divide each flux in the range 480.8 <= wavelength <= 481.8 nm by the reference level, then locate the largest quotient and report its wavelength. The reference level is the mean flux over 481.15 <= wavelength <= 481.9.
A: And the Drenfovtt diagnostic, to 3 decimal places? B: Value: 481.095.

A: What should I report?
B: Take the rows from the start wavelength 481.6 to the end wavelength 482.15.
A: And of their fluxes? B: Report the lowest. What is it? 17.64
